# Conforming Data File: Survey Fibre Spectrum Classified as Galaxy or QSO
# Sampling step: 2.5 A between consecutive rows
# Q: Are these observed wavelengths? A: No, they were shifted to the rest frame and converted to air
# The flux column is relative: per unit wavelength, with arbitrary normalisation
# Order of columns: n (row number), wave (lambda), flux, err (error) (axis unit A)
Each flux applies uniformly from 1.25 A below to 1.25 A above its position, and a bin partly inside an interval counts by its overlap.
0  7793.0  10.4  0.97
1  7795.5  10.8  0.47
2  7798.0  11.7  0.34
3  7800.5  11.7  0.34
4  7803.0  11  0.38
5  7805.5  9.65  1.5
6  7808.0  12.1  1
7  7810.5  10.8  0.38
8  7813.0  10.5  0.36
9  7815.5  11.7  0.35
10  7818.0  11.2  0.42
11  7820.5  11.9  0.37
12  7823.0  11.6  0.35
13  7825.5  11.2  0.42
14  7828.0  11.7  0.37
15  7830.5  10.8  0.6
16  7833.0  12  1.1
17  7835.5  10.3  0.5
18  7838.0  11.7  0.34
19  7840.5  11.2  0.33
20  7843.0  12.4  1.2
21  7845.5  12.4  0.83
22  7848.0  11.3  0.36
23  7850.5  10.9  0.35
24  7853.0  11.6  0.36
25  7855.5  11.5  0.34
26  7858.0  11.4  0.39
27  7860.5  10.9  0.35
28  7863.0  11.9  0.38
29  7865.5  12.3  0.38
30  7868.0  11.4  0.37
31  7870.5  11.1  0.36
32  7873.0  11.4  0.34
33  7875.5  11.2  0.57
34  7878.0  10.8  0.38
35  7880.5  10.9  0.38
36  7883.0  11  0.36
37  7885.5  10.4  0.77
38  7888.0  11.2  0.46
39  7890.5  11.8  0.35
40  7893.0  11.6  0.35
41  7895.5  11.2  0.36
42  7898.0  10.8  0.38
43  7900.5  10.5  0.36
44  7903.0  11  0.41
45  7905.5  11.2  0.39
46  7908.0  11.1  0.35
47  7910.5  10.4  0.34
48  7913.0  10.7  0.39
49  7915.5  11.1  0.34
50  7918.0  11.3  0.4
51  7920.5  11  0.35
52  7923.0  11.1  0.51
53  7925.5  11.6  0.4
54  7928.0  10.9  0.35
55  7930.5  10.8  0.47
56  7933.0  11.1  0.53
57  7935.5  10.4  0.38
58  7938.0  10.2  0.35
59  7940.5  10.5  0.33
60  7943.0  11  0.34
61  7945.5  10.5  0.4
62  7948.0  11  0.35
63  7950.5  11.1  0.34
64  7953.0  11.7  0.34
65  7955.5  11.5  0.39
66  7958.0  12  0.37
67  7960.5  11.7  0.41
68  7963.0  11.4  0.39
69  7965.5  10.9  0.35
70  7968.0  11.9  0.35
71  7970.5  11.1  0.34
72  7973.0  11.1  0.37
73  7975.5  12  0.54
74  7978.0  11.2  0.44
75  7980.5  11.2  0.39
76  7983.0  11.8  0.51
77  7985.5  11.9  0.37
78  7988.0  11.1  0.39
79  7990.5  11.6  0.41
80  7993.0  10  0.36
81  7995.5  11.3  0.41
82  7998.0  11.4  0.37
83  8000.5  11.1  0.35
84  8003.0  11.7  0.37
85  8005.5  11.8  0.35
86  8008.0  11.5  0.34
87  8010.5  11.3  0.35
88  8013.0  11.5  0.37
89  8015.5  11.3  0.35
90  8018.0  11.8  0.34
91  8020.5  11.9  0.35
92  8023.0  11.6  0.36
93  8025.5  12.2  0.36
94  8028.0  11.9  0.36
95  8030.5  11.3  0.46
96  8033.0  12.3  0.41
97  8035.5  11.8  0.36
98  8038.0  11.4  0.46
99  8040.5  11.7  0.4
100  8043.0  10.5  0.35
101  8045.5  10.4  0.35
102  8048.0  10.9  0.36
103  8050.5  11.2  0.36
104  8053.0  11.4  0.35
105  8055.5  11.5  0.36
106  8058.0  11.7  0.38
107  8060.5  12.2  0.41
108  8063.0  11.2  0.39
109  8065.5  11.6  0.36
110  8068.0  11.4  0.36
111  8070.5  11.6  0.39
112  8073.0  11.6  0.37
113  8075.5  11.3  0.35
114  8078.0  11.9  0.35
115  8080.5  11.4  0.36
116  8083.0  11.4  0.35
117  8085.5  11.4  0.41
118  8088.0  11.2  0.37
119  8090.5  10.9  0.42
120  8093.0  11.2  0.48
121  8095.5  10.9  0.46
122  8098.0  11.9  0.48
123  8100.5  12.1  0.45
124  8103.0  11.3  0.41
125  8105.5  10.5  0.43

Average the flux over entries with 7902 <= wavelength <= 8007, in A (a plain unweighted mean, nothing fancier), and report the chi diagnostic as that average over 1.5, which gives 7.45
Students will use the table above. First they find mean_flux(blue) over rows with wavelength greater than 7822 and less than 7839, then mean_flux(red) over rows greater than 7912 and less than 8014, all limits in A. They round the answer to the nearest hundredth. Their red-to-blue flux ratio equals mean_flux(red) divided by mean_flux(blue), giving 0.99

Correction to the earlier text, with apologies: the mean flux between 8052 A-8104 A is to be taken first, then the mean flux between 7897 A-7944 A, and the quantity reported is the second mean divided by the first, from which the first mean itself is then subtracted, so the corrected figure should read -10.5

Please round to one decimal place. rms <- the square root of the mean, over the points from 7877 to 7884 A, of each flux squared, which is 10.9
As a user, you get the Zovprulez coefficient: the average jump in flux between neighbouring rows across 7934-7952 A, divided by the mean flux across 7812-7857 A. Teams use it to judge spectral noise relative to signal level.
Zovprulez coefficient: 0.031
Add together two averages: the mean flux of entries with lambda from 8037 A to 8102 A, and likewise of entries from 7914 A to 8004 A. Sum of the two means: 22.6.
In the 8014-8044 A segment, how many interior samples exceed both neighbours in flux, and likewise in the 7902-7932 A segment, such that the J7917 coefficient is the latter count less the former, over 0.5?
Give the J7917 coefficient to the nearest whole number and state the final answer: -2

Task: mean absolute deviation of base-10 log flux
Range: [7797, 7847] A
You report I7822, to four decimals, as 0.0222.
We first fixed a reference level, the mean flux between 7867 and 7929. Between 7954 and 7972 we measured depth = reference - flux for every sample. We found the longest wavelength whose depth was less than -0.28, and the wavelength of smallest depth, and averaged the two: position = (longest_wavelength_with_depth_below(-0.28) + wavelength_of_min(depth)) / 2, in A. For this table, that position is 7963.0 A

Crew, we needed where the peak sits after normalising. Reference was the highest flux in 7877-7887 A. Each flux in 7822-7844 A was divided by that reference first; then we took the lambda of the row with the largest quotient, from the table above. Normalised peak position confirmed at 7843.0 A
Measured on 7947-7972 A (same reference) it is 7958.0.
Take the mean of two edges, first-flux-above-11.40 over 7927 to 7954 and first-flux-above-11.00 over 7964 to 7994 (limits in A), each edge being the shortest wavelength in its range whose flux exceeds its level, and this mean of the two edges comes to 7960.5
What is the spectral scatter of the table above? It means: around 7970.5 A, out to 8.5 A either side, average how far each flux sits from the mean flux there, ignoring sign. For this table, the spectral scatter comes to 0.34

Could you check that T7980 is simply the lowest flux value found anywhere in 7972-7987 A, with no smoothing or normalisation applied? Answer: 11.1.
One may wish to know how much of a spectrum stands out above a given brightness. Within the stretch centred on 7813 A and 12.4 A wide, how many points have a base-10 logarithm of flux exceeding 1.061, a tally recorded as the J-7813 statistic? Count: 2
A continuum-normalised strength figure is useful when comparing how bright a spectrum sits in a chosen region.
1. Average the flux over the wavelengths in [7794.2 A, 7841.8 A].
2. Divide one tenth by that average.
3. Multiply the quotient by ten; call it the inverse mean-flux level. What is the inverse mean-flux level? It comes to 0.0890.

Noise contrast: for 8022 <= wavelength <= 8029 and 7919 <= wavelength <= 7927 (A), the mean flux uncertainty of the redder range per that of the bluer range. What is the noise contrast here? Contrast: 0.86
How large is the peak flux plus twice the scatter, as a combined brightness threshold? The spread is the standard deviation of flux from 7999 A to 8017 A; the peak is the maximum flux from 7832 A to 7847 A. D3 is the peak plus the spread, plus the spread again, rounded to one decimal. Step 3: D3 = 12.9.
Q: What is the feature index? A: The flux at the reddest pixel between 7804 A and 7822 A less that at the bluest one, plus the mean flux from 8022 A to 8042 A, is 14.0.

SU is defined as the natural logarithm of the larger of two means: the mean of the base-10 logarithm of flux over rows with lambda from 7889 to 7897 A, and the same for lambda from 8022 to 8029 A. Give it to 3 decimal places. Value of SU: 0.073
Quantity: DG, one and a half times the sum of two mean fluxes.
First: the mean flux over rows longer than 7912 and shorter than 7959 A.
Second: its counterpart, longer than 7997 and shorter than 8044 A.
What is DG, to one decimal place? 33.9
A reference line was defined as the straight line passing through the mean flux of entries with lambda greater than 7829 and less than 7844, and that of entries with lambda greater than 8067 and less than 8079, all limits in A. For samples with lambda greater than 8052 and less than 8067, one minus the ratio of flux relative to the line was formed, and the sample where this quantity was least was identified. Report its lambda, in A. 8060.5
